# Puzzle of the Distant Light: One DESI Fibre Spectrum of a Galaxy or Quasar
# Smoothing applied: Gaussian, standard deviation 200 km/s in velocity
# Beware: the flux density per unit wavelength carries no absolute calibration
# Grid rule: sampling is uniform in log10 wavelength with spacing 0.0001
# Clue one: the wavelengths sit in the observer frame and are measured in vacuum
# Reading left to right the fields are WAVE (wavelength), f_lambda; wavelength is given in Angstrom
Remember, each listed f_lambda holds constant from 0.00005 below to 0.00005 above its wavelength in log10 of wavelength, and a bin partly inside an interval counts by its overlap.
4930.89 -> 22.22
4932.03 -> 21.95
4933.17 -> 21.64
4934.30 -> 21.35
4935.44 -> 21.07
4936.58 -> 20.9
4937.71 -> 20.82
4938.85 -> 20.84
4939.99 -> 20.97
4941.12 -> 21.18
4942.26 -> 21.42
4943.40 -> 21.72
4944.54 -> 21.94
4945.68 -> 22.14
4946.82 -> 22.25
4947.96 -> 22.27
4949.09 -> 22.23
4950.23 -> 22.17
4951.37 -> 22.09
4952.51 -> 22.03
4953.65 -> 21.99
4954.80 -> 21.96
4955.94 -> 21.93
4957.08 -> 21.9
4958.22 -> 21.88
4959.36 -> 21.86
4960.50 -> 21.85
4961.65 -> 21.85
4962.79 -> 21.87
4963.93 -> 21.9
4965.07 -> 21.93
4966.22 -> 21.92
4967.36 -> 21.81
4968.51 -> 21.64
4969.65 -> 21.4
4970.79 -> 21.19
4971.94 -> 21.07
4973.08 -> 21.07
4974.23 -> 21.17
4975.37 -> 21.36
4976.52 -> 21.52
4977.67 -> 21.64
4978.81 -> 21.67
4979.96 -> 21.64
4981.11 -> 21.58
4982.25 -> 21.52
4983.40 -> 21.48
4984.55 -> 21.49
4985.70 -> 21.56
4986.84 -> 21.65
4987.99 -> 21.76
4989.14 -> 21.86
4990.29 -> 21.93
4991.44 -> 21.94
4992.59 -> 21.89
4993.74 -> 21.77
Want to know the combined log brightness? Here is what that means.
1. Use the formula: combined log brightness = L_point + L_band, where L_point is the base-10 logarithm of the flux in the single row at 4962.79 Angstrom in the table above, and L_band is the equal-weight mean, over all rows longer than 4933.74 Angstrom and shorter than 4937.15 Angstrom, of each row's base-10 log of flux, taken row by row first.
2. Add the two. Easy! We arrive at 2.664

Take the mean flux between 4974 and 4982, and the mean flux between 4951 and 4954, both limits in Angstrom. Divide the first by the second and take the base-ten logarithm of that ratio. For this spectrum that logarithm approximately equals -0.010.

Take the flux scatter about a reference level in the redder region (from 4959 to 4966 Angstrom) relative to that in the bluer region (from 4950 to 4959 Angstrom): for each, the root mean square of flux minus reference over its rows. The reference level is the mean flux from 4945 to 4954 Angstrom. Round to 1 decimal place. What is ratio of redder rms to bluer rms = 1.5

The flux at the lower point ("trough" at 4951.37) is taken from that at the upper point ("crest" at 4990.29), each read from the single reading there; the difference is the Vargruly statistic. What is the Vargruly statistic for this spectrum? -0.2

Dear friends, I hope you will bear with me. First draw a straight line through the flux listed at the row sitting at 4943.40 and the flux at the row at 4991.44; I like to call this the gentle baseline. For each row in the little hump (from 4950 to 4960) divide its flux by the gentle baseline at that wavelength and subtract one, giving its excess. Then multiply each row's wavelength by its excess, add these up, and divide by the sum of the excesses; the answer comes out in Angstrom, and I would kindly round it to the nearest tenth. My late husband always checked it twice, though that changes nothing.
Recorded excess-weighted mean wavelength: 4953.3 Angstrom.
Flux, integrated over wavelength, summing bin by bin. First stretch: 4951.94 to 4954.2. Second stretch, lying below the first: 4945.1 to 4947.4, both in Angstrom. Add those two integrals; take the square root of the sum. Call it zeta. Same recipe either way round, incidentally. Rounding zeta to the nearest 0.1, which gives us 10.0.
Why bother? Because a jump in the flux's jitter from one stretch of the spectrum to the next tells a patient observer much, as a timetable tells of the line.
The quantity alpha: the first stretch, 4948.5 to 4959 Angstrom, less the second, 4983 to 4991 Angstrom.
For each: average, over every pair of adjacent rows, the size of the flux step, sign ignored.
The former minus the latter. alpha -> -0.03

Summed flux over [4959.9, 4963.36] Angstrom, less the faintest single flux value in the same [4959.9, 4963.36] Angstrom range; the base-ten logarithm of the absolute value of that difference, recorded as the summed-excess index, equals 1.64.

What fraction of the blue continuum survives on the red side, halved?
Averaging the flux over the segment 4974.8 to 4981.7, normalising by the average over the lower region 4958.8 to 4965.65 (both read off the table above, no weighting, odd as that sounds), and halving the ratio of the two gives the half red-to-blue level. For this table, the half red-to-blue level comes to 0.493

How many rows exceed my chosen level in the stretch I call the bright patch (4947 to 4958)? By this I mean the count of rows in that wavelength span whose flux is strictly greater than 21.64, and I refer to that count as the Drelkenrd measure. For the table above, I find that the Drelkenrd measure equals 9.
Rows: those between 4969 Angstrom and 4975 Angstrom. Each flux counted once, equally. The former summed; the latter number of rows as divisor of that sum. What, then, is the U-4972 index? 21.2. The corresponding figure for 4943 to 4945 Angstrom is 21.8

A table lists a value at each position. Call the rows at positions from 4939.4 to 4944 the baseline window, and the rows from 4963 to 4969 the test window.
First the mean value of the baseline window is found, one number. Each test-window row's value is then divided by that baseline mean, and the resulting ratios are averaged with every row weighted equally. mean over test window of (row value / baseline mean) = 1.02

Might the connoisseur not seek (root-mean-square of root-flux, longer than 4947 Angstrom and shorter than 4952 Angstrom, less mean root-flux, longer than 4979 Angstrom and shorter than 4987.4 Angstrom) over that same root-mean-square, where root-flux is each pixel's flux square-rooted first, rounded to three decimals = 0.014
